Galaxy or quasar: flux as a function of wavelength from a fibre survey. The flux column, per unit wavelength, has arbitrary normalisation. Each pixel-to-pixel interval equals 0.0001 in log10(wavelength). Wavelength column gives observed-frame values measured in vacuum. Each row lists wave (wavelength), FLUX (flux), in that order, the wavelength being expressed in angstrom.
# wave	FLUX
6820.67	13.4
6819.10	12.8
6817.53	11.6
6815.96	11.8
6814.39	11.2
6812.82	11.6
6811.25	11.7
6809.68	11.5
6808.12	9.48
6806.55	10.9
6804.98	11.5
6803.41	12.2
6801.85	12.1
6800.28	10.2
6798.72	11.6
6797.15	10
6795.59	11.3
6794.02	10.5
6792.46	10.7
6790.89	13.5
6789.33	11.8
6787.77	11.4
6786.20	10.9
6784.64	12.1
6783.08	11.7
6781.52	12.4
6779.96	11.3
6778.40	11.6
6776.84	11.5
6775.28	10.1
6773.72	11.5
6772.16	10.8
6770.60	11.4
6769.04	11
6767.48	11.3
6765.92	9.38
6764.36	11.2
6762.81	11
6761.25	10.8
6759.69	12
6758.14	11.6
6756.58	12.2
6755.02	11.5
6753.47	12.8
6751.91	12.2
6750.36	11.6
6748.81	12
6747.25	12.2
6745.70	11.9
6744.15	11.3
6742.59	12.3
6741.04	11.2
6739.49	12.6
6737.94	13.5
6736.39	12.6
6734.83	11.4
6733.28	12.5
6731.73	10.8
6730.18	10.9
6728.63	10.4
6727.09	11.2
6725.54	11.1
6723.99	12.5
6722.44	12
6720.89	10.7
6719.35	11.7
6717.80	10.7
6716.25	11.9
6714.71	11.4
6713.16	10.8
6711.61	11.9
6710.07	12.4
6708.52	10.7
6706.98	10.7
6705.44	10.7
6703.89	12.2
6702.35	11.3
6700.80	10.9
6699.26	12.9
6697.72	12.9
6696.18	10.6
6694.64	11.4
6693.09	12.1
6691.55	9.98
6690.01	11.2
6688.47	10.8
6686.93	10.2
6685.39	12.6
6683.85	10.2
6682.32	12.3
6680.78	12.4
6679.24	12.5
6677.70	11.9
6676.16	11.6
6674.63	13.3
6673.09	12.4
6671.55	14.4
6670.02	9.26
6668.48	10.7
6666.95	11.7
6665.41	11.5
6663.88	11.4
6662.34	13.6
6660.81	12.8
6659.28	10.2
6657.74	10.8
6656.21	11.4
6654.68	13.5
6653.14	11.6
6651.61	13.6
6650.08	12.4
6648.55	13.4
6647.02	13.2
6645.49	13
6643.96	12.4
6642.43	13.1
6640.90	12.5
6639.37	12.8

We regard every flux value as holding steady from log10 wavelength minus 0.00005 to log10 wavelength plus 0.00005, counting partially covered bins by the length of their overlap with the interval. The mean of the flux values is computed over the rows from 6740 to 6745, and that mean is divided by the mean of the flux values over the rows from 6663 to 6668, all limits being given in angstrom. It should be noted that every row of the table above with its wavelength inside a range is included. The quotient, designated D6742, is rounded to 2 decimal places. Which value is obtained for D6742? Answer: 1.01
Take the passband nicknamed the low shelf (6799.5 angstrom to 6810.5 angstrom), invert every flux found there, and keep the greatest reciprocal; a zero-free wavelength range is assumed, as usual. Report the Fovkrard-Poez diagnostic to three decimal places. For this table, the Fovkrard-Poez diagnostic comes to 0.105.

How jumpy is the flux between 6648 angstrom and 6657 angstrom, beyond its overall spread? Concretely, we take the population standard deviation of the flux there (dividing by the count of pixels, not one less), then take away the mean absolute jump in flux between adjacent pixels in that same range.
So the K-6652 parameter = -0.73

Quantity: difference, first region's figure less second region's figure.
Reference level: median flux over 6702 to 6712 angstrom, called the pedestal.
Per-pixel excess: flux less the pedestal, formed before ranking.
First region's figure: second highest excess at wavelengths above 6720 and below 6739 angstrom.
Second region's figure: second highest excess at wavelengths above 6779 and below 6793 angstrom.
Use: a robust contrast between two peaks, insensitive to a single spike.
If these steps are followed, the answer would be 0.20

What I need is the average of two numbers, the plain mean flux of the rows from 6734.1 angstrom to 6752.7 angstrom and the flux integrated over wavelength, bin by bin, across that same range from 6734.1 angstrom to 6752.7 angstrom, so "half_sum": 118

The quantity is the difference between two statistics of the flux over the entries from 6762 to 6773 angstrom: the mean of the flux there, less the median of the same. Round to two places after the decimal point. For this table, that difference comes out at -0.13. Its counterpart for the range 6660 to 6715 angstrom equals 0.11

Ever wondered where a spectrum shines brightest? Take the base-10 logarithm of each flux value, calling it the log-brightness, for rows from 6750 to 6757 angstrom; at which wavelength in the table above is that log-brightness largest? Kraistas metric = 6753.47 angstrom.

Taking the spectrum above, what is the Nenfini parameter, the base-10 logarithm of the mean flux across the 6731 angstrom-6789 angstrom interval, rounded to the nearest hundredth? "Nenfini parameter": 1.06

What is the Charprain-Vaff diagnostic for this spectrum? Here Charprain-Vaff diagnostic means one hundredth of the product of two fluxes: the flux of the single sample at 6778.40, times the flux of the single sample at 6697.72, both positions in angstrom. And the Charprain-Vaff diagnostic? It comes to 1.50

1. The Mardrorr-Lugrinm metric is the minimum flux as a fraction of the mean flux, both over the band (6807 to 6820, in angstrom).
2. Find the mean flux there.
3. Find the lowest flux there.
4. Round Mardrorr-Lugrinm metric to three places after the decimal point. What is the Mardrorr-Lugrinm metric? 0.827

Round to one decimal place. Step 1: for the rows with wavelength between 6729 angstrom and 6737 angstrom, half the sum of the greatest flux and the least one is 11.7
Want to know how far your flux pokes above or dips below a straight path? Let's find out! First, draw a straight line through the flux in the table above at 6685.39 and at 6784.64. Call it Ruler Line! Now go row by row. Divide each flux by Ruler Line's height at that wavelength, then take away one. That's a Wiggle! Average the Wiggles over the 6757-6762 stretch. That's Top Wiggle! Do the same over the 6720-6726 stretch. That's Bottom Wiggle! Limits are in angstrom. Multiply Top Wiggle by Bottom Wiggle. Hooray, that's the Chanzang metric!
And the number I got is 0.004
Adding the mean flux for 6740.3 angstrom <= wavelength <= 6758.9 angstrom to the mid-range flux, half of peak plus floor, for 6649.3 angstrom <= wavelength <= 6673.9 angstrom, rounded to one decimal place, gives 23.7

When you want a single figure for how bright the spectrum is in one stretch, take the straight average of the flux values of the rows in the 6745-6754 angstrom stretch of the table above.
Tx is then 12.1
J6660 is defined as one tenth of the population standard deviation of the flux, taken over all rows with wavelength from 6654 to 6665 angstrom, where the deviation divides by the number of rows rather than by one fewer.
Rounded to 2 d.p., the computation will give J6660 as 0.12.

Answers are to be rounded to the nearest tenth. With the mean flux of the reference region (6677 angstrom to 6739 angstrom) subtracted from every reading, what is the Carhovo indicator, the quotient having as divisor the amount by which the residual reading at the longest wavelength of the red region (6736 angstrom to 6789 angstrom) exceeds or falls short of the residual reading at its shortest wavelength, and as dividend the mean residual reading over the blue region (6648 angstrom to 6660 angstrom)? -0.5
